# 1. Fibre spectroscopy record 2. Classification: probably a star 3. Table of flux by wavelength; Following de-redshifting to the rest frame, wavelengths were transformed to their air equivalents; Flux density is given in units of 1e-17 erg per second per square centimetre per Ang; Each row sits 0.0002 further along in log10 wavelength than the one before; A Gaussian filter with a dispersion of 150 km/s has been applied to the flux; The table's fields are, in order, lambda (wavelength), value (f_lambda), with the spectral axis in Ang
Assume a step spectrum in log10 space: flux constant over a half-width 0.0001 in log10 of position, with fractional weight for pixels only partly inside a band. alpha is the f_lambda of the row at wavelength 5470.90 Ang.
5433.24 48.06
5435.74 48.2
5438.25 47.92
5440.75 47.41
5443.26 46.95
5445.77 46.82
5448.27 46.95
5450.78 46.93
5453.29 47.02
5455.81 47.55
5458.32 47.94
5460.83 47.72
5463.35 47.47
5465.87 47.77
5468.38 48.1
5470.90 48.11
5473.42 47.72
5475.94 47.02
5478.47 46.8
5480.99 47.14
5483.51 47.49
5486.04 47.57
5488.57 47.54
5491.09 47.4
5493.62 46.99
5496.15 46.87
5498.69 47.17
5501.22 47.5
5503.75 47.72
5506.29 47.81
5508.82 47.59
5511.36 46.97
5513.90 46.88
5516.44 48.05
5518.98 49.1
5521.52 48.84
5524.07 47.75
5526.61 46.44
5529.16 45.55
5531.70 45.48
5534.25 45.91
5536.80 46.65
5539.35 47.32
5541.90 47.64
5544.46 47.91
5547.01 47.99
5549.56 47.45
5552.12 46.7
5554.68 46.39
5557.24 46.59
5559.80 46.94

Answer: 48.11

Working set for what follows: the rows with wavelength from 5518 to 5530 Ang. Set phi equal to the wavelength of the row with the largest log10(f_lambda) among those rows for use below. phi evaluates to 5518.98 Ang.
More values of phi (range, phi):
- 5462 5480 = 5470.90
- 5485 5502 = 5486.04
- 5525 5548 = 5547.01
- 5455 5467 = 5458.32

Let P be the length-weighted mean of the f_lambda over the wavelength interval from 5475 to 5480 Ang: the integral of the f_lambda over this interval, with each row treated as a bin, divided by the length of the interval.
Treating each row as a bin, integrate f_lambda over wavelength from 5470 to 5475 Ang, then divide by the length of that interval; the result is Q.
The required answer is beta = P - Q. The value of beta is -1.0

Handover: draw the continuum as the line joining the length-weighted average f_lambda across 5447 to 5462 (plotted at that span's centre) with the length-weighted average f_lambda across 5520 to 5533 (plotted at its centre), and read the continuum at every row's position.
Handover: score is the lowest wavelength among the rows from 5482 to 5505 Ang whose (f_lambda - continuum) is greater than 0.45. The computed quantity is 5501.22 Ang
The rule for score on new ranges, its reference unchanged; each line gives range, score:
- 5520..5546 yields 5521.52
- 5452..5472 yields 5458.32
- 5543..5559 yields 5544.46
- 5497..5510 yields 5501.22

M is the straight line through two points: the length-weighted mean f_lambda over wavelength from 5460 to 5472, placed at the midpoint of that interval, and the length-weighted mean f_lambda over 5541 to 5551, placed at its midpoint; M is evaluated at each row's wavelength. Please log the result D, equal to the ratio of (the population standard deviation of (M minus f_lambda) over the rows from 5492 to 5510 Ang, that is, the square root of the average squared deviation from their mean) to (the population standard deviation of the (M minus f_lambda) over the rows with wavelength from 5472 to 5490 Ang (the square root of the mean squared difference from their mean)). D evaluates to 1.1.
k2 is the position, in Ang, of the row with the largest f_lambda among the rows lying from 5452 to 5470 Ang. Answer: 5468.38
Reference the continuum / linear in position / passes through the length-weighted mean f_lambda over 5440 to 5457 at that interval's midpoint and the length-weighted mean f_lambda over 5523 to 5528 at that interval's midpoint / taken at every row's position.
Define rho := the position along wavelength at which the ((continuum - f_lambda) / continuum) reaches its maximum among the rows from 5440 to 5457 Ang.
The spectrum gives 5445.77 Ang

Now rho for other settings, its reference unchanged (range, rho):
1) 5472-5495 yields 5478.47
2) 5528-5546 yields 5531.70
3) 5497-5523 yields 5513.90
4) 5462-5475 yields 5463.35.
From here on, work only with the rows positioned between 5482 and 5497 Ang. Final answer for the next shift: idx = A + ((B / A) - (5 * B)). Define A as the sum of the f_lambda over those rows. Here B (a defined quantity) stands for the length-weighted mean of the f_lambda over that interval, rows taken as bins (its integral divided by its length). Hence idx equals 47.3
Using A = 284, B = 47.34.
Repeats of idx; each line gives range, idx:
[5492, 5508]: 47.5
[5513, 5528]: 48.0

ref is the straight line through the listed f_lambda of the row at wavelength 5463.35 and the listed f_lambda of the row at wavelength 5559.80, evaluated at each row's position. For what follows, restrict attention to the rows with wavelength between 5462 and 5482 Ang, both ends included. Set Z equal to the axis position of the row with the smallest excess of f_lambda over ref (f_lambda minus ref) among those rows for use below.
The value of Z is 5478.47 Ang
